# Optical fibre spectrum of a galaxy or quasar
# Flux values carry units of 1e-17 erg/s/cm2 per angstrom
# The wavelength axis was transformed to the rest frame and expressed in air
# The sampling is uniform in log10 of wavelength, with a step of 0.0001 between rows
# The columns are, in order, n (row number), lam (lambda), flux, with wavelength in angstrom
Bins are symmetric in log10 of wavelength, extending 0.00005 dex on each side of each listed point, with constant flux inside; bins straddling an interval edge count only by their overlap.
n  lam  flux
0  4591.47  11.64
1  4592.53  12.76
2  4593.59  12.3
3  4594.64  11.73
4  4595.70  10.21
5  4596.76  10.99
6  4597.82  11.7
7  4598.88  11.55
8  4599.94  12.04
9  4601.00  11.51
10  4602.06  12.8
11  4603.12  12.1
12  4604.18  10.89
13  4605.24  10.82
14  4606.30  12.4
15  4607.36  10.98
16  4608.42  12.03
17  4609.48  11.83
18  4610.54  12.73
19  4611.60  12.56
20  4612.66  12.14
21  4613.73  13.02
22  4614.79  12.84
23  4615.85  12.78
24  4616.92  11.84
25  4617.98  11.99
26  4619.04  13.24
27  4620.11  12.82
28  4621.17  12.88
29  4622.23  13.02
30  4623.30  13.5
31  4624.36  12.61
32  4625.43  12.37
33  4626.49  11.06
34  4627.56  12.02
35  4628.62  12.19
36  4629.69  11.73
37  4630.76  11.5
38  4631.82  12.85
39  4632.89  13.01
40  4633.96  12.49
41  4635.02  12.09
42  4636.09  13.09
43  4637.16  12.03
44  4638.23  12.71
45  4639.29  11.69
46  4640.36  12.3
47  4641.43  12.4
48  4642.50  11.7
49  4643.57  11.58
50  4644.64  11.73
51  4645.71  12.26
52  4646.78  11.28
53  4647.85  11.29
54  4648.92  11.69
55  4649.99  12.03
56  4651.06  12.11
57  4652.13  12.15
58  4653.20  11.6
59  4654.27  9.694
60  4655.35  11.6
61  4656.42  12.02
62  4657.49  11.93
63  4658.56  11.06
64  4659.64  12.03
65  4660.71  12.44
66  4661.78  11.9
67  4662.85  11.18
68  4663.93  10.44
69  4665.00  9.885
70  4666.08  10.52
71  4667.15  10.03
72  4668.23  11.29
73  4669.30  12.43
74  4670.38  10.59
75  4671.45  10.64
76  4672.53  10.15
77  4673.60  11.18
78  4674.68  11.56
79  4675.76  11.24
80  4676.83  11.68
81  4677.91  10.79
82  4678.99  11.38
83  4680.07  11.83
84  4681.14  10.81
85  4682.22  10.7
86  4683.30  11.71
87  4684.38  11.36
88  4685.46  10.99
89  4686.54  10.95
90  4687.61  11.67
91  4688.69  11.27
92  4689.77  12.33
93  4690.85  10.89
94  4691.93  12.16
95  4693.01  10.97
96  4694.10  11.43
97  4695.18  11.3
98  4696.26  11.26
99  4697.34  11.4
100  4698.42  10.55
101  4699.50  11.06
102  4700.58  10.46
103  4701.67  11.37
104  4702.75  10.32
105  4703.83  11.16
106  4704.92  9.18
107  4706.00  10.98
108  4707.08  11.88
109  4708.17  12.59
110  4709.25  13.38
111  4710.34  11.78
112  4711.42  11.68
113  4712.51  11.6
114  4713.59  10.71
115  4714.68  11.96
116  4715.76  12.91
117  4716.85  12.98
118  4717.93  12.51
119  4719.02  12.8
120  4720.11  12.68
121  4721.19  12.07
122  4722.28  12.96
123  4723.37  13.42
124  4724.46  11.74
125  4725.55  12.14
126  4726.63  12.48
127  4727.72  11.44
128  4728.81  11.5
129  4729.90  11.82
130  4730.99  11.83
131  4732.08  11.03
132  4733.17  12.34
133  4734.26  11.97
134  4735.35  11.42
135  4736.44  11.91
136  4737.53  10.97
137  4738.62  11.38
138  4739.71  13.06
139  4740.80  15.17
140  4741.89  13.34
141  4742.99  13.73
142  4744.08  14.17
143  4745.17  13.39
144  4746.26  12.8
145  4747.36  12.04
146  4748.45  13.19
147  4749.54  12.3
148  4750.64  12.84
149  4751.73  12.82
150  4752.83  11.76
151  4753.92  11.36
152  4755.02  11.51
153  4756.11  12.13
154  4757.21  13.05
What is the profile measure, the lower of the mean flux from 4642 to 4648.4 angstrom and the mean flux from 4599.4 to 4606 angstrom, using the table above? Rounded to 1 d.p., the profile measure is 11.6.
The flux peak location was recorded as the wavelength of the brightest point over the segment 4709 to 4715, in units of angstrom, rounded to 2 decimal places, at 4709.25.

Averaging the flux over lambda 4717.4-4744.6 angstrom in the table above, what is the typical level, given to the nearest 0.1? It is 12.4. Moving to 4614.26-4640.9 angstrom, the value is 12.4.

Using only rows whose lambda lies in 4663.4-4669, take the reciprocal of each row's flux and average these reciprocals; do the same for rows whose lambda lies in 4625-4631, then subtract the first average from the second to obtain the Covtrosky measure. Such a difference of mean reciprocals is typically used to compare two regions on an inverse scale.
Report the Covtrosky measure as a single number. -0.011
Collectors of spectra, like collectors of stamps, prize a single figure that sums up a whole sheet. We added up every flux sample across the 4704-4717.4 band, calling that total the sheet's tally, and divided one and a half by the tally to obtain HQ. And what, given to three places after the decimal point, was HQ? 0.011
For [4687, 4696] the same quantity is 0.016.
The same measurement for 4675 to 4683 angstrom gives 0.019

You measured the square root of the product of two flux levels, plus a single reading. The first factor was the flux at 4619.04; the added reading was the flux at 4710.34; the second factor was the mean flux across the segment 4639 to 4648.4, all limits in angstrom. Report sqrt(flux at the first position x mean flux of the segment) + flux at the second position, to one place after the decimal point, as 24.3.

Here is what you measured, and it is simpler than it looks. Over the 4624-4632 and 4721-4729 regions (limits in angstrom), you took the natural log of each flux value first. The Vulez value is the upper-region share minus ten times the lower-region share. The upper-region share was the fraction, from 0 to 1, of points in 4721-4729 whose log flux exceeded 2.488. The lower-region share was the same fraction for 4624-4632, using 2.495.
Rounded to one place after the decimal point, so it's -4.4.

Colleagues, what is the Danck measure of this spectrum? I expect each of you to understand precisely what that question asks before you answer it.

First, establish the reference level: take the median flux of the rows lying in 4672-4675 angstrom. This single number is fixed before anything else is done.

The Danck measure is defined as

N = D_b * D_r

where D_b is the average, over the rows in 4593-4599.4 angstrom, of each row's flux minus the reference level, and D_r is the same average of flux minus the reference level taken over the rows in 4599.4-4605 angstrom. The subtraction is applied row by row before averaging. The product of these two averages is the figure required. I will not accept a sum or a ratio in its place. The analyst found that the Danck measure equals 0.2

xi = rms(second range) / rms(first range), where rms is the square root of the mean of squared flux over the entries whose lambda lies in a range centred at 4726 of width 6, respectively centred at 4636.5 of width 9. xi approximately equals 0.98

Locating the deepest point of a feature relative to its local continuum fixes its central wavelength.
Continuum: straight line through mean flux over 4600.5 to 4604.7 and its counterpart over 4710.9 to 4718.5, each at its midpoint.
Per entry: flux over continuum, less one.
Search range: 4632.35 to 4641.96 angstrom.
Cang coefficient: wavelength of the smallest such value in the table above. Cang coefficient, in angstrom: 4639.29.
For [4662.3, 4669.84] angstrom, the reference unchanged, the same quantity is 4665.00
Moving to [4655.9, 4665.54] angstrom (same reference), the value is 4665.00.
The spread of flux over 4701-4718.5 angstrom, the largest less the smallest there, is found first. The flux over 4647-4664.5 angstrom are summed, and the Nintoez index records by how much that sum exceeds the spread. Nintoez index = 181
